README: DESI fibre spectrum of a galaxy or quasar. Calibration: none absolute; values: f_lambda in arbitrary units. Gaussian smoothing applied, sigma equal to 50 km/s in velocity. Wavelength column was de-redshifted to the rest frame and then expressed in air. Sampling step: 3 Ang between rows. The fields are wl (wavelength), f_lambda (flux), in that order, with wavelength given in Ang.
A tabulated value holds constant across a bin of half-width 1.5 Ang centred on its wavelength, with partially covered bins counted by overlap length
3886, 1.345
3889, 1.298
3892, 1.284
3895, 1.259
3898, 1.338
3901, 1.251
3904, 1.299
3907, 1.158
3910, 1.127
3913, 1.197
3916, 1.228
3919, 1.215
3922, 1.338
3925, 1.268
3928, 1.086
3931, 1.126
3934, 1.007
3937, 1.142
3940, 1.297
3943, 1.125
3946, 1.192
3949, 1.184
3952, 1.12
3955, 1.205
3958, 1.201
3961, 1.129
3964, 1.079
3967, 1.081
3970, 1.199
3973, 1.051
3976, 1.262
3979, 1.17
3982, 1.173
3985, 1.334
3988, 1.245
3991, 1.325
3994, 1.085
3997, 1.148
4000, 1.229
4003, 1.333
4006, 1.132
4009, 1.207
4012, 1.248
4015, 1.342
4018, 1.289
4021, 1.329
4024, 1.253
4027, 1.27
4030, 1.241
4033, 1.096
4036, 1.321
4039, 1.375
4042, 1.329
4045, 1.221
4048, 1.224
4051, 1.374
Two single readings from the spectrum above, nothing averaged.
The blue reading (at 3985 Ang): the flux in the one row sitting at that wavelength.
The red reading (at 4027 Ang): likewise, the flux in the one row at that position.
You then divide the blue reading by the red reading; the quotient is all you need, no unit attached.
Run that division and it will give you 1.05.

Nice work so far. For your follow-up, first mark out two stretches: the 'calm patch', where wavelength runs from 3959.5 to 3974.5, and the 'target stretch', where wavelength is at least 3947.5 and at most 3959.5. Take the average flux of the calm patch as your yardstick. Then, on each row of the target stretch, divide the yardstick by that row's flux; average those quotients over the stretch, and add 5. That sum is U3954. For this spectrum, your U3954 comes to 5.94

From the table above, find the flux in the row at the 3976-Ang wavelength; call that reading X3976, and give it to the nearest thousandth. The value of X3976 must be 1.262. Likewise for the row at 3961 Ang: 1.129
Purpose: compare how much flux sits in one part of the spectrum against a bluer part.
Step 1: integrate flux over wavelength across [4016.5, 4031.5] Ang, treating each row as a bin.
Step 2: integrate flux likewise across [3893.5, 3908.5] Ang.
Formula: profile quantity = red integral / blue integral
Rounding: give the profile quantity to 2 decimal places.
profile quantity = 1.01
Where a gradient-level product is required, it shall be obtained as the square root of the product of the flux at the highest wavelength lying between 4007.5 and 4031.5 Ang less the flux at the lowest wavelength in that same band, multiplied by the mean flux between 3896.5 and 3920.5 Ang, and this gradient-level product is 0.20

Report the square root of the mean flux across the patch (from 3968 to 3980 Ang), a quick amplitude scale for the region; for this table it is 1.08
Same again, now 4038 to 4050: 1.13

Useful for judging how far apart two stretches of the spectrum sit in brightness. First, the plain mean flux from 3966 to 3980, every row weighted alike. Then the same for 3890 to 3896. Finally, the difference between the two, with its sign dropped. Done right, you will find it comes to 0.12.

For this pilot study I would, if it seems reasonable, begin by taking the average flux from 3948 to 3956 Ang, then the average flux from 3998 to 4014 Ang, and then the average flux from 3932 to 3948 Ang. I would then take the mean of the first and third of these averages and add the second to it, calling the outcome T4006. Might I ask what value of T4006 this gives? 2.39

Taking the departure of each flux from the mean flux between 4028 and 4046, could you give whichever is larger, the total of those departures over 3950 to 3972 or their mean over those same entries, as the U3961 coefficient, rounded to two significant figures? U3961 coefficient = -0.12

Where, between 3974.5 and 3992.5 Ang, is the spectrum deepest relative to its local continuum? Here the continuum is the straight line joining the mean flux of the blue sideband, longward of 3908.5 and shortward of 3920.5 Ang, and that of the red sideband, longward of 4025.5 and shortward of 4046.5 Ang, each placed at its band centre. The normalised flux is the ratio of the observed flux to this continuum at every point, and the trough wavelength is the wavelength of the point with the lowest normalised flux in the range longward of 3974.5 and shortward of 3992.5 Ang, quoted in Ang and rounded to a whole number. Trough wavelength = 3979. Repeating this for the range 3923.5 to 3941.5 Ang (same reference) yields 3934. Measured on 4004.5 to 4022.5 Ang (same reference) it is 4006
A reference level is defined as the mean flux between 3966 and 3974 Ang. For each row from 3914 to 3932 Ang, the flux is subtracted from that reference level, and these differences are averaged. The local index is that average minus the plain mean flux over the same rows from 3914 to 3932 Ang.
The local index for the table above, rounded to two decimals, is -1.31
